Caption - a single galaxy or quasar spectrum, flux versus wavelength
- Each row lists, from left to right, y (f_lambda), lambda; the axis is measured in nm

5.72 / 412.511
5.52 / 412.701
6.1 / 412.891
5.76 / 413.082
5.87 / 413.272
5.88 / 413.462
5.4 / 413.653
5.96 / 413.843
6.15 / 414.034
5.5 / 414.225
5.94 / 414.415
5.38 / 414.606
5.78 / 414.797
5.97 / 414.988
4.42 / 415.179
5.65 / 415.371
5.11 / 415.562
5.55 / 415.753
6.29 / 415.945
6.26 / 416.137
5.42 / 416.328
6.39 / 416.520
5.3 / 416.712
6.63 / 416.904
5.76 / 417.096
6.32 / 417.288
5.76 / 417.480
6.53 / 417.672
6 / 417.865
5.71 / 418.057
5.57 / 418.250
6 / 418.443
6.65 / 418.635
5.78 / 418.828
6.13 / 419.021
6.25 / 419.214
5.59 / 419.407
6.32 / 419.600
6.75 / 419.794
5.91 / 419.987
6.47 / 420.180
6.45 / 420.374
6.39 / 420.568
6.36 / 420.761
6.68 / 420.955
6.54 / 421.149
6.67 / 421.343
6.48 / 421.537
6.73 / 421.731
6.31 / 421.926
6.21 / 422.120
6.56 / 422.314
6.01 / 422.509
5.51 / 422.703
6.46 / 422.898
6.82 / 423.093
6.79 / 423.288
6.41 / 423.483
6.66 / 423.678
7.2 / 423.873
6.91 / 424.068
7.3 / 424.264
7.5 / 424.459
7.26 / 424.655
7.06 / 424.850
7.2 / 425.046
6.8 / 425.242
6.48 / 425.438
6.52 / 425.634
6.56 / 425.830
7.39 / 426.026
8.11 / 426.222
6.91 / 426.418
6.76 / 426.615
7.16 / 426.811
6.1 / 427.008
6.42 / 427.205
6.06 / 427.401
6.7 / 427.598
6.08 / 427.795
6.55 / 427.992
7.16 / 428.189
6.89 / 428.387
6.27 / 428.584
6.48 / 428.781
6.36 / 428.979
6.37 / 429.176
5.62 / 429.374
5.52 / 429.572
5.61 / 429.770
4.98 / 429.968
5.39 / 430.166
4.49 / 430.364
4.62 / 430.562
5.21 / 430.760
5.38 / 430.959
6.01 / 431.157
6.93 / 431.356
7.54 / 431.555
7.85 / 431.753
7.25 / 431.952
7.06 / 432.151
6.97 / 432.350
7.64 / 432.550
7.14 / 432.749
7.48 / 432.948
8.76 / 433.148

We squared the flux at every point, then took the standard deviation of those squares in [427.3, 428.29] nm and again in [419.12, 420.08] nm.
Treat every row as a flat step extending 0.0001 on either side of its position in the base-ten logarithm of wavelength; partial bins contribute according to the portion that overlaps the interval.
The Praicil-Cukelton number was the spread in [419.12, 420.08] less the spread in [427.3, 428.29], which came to -0.6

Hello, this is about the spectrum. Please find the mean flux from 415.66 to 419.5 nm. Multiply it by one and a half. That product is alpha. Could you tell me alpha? 9.0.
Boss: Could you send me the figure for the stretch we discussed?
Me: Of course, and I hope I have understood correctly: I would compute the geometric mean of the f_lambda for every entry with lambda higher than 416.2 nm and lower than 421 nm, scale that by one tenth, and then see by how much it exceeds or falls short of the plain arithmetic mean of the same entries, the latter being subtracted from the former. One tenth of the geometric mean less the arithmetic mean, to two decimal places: -5.51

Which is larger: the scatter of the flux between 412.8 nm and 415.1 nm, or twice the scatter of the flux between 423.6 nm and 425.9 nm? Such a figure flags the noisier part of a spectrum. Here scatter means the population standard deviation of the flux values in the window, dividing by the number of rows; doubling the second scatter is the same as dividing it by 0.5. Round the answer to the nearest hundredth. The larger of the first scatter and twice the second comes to 0.66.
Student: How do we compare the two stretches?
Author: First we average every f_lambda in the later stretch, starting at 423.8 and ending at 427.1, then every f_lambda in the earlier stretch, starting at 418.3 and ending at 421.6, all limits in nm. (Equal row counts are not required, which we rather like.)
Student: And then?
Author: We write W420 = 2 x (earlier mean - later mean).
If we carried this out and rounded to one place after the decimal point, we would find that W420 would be -1.4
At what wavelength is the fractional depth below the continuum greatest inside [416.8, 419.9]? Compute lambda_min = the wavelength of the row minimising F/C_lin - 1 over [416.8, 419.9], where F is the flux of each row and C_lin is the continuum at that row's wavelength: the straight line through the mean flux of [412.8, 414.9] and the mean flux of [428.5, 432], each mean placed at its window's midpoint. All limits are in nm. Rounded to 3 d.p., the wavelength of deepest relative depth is 418.250 nm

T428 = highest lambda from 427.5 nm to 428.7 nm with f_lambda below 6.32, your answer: 428.584 nm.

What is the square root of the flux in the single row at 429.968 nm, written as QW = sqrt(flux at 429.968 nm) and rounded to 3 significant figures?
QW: 2.23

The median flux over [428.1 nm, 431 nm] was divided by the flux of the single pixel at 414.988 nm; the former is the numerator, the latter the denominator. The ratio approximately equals 0.94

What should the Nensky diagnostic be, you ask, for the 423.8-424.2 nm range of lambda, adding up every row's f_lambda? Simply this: 14.1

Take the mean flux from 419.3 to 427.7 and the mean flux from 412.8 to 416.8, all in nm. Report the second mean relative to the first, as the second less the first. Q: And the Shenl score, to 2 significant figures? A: -0.92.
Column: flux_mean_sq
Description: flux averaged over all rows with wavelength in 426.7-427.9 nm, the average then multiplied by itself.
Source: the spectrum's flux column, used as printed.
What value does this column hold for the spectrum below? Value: 41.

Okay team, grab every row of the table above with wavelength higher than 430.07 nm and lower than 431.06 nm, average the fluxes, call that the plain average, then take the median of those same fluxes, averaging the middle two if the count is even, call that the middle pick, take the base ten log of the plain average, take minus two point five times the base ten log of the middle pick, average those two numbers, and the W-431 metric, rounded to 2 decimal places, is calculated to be -0.55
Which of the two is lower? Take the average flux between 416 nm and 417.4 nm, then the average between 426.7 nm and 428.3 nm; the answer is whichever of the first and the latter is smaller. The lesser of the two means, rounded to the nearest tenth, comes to 6.0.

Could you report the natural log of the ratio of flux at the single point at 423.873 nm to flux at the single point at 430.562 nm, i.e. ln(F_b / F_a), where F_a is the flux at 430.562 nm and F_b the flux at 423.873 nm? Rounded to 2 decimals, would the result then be 0.44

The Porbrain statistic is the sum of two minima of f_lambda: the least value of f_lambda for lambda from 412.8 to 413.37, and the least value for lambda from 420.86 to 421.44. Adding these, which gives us 12.3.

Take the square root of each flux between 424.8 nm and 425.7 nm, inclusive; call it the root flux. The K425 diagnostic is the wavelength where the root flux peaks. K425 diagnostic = 425.046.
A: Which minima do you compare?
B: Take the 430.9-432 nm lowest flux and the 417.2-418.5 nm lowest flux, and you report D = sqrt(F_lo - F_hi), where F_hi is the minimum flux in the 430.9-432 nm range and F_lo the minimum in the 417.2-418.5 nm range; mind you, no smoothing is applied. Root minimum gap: 0.4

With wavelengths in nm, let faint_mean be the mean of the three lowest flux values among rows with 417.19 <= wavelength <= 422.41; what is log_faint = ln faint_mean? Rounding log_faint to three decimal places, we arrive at 1.727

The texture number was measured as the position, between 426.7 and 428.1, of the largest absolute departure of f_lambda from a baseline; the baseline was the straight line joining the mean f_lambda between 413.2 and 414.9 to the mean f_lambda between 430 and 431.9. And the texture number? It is 426.811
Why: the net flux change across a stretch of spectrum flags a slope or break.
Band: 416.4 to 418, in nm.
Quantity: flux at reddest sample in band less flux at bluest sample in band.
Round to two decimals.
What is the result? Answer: -0.39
